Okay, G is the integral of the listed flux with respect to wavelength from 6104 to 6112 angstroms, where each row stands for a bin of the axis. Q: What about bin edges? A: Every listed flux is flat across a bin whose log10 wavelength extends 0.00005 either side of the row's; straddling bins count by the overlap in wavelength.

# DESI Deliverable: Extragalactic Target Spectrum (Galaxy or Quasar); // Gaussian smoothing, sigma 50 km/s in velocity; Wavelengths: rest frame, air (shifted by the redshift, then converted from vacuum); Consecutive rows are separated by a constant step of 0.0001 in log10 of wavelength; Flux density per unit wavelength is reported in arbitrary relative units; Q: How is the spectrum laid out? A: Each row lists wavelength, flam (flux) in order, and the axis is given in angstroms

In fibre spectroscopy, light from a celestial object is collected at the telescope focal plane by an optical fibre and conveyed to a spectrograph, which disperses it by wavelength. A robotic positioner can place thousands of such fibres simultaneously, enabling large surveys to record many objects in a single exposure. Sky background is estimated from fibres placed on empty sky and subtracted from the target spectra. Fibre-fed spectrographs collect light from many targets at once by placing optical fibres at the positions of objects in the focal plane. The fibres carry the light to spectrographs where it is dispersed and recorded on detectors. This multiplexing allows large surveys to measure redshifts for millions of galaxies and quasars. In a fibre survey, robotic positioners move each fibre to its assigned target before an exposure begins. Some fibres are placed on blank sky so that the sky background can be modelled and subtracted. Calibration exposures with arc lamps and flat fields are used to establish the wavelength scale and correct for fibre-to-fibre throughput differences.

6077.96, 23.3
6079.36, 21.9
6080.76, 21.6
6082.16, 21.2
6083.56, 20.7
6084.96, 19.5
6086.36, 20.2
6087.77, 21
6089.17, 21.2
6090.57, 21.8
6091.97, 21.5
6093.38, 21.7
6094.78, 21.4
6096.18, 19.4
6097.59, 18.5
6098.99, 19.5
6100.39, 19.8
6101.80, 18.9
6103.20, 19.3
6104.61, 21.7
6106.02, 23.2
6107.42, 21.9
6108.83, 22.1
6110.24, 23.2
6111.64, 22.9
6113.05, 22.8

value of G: 180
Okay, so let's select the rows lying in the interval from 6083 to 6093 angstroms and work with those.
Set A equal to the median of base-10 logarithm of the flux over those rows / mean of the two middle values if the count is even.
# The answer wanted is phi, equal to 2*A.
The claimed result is 2.64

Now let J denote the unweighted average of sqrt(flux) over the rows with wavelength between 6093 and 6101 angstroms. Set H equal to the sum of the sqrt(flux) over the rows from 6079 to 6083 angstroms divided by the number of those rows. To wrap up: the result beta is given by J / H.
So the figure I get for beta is 0.96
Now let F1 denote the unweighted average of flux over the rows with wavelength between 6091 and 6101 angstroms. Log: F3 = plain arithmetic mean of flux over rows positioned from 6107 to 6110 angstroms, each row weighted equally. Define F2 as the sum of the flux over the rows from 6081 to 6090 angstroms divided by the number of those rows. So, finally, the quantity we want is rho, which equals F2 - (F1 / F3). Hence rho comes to 19.7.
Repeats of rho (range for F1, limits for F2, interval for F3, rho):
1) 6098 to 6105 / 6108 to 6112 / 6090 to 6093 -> 21.8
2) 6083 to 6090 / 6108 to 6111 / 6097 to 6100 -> 21.6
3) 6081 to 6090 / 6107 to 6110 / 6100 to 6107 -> 21.0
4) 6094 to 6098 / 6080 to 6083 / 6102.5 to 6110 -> 20.5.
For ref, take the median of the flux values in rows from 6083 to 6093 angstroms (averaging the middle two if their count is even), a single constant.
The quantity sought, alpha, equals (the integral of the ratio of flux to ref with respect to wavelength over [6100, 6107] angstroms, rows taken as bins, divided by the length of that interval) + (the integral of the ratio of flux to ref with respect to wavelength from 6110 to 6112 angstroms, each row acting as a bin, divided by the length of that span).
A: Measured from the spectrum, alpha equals 2.08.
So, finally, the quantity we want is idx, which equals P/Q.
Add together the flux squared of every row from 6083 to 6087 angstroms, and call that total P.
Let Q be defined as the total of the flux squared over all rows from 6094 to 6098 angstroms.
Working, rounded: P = 1217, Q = 1177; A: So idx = 1.03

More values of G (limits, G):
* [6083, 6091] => 166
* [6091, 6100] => 183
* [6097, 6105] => 156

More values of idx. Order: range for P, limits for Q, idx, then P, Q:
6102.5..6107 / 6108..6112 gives 0.89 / 1382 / 1551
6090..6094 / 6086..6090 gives 1.08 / 1408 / 1298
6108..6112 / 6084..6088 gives 1.26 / 1551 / 1229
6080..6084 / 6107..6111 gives 0.89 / 1344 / 1506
